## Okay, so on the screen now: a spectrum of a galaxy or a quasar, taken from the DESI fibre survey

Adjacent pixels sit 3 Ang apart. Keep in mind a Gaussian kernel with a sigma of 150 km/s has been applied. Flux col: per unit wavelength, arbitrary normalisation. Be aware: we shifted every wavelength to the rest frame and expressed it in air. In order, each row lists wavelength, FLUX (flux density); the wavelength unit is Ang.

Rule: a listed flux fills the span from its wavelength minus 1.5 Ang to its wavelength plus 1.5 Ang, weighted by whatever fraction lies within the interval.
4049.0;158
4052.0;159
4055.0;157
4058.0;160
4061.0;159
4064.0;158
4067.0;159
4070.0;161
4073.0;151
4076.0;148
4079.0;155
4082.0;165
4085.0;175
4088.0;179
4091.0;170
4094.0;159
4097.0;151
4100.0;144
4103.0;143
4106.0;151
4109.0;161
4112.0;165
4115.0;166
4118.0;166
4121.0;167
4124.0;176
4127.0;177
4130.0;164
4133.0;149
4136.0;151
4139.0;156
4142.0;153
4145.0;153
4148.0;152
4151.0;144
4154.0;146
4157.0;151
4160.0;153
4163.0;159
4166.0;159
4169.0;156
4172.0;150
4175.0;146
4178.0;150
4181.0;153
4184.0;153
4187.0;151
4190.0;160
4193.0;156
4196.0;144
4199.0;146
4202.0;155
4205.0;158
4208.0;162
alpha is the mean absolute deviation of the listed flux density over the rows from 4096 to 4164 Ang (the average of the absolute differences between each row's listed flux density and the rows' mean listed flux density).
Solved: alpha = 8.1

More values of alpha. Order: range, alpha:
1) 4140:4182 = 3.4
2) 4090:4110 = 7.9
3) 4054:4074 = 2.2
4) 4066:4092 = 8.6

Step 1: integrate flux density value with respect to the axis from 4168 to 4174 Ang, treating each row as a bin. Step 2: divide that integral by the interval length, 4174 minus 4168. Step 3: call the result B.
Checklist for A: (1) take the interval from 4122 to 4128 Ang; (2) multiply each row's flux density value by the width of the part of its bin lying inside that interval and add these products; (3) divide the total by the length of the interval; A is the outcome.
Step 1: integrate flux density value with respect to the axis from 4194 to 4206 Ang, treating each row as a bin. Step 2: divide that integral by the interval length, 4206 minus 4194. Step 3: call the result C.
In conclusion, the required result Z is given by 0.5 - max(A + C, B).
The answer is -326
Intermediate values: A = 176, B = 152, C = 151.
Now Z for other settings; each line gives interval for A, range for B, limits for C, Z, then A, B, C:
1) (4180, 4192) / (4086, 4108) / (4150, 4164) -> -304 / 154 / 157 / 151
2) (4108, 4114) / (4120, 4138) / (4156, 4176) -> -317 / 163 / 164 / 154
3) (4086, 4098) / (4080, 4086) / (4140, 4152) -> -316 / 166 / 168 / 151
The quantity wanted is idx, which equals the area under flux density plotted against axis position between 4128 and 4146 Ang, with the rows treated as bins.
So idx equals 2790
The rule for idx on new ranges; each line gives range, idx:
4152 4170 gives 2766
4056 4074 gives 2847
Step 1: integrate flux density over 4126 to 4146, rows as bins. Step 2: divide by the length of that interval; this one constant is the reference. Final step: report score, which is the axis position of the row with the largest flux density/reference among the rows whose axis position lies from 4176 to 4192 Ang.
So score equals 4190.0 Ang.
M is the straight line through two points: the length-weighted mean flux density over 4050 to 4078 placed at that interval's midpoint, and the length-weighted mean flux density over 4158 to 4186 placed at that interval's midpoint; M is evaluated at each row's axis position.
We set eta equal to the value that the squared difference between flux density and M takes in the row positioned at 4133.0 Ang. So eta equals 30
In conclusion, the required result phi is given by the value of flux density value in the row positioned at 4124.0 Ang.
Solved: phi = 176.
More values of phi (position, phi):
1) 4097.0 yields 151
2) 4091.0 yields 170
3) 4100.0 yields 144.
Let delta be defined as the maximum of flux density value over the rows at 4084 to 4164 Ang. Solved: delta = 179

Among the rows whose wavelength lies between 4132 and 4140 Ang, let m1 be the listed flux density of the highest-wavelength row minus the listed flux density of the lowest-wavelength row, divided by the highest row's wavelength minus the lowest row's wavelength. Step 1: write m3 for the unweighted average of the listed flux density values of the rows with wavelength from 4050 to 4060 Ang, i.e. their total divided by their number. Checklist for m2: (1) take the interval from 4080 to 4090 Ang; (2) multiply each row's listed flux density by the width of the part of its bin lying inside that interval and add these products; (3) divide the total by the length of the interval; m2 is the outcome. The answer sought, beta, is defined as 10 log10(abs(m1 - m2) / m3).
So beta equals 0.32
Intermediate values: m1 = 1.2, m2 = 172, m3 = 158.7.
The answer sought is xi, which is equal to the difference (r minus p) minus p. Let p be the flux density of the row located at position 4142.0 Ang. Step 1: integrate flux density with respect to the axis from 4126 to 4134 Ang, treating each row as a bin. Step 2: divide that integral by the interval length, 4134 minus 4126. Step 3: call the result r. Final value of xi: -143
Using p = 153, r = 163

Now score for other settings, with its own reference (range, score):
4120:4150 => 4127.0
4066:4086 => 4085.0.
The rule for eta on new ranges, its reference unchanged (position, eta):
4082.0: 77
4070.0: 19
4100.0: 135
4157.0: 7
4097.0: 22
